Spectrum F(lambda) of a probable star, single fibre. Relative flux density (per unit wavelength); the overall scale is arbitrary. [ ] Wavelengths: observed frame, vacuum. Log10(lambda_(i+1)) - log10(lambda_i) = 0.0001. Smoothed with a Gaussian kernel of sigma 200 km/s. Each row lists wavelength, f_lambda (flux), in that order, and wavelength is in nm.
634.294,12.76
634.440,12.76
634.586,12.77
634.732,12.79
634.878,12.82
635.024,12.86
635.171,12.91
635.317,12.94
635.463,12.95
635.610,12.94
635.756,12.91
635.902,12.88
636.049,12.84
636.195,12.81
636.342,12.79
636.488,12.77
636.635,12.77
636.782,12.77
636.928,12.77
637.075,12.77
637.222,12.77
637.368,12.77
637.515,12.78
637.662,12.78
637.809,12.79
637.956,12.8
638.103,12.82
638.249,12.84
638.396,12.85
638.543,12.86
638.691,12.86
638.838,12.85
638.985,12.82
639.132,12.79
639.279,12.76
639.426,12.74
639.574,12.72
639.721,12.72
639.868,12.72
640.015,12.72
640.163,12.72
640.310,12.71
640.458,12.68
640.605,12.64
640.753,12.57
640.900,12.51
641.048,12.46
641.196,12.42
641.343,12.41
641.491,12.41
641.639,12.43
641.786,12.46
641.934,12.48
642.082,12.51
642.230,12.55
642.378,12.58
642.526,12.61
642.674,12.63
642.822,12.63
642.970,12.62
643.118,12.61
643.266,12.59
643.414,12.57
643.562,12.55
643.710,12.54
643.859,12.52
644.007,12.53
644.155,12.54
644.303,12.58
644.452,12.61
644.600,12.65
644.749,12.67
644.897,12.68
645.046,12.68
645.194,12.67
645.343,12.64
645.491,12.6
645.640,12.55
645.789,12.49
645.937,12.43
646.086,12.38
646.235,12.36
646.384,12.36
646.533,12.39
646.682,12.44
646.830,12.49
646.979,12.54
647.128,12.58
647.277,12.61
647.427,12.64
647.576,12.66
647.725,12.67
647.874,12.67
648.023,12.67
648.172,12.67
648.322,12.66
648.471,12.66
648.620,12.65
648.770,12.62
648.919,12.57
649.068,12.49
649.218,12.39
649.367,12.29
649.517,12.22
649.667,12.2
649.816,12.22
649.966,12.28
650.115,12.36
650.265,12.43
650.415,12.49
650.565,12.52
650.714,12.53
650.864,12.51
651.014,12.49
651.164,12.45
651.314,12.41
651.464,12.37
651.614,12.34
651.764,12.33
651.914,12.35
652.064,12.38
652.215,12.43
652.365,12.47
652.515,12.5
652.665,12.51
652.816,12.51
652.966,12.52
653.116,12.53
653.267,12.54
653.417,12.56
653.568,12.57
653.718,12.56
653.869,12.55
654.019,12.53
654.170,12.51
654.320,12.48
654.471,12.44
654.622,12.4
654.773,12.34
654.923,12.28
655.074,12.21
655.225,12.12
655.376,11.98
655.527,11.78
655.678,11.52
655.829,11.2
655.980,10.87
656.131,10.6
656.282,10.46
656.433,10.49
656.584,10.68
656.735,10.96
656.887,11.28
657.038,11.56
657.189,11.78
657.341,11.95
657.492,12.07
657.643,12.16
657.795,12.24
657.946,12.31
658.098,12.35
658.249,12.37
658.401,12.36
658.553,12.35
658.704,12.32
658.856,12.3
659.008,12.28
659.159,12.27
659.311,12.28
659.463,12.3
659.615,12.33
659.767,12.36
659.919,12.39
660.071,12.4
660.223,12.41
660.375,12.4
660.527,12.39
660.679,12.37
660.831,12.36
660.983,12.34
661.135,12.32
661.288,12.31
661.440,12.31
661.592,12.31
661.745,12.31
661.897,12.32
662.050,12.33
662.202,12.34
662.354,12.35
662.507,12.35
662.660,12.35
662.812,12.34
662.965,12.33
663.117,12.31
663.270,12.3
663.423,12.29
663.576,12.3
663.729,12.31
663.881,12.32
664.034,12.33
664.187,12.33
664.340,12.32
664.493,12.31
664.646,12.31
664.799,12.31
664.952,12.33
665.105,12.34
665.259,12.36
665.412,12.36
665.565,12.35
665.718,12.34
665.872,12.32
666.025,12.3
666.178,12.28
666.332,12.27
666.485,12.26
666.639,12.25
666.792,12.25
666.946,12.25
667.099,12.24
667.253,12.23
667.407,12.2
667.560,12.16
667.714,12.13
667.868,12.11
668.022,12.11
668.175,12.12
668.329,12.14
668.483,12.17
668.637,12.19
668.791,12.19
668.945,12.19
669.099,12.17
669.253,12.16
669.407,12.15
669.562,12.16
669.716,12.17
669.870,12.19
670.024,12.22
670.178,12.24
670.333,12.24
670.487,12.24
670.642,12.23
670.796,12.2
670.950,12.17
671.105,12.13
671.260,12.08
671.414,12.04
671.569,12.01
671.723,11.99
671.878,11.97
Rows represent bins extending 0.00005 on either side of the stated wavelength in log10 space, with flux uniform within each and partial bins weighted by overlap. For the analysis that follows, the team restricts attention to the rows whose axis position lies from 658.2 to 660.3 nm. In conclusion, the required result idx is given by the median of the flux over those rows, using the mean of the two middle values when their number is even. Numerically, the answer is 12.3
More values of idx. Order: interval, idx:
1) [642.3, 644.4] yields 12.6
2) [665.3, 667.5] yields 12.3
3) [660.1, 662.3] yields 12.3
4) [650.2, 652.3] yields 12.4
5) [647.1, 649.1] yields 12.7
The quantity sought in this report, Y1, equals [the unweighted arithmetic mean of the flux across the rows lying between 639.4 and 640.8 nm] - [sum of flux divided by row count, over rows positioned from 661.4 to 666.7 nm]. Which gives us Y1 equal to 0.4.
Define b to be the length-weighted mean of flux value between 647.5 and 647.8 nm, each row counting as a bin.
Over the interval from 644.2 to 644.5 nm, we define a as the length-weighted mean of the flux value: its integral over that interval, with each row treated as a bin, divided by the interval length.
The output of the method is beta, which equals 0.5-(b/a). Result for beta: -0.508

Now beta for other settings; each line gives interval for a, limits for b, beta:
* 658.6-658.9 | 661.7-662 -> -0.498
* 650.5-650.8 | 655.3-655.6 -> -0.446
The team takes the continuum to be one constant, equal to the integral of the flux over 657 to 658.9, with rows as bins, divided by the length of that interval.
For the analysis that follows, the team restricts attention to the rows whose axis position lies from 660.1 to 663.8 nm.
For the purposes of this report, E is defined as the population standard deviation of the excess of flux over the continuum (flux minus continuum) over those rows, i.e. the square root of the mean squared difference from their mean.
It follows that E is 0.032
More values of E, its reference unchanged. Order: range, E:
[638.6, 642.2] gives 0.149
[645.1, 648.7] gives 0.112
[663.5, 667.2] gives 0.036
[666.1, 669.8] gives 0.052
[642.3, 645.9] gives 0.053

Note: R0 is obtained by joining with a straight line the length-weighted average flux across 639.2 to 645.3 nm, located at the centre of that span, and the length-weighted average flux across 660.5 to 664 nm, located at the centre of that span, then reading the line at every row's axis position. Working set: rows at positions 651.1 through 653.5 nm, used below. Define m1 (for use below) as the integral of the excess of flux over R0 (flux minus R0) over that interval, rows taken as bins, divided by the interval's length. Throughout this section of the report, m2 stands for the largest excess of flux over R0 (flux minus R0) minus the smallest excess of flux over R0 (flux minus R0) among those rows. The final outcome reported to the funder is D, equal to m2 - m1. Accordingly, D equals 0.3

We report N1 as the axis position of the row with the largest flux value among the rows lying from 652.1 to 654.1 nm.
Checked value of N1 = 653.568 nm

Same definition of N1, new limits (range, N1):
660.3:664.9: 660.375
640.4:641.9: 640.458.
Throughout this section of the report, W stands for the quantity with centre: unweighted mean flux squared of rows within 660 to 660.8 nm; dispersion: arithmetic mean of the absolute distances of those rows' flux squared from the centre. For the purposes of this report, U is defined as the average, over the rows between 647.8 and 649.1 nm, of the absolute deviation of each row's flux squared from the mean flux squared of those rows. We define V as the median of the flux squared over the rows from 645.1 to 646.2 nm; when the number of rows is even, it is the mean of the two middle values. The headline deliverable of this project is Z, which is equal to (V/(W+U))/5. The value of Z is 22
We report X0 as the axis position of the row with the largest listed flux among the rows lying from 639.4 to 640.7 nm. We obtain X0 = 639.426 nm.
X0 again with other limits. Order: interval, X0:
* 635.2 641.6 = 635.463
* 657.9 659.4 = 658.249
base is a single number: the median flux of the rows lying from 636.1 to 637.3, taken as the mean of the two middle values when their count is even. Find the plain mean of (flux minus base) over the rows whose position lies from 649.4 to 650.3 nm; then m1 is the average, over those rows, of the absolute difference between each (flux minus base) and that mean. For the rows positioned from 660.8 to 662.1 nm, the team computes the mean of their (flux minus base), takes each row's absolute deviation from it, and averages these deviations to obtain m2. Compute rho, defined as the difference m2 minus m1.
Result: -0.06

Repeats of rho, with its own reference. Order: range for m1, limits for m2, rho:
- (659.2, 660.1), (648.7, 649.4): 0.07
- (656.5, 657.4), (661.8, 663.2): -0.38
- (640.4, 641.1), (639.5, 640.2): -0.07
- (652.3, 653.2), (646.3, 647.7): 0.08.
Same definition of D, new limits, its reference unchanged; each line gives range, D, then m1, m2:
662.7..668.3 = 0.2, -0.01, 0.22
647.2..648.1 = -0.1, 0.13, 0.07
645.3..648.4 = 0.3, 0.01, 0.34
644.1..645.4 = 0.1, 0.07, 0.15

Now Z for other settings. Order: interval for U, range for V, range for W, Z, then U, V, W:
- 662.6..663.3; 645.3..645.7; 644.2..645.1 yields 25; 0.4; 159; 0.84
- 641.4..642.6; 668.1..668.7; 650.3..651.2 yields 15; 1.5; 148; 0.54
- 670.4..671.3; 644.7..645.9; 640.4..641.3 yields 10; 1.2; 160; 2.09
